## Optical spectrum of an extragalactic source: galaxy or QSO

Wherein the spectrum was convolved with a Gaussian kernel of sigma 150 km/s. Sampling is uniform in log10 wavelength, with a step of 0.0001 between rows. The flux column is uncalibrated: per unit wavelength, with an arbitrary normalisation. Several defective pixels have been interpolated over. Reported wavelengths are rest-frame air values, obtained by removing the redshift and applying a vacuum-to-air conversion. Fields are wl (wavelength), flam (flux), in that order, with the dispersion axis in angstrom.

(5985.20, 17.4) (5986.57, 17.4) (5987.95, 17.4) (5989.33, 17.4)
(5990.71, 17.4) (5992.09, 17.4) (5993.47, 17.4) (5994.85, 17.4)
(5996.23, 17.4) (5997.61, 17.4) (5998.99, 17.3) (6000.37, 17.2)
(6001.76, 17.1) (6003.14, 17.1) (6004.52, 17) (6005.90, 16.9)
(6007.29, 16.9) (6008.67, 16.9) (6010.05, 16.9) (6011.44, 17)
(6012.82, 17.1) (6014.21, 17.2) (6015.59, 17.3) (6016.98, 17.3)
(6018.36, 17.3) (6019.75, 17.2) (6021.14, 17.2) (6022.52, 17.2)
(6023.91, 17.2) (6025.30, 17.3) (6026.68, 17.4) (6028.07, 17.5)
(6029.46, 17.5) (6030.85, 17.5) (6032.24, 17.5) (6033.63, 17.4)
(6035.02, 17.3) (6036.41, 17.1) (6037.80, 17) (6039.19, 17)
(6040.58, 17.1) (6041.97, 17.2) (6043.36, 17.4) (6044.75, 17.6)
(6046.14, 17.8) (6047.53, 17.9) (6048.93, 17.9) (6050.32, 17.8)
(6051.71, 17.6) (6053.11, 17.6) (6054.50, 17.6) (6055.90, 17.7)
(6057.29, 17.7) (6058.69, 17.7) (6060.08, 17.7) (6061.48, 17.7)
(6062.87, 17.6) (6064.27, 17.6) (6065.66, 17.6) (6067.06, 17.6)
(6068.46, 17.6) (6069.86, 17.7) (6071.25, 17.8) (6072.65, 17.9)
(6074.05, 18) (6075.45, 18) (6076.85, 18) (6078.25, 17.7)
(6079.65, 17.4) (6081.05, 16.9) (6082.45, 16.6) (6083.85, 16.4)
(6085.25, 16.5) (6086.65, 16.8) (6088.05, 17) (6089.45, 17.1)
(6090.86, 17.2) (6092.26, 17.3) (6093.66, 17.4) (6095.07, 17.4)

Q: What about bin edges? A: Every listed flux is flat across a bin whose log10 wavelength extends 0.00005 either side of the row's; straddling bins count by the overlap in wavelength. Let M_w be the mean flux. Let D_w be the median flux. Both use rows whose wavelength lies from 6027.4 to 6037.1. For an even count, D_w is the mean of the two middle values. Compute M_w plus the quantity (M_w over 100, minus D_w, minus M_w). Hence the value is -17.3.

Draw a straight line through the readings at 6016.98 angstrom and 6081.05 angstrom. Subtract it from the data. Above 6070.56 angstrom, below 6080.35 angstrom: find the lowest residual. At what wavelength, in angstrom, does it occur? 6079.65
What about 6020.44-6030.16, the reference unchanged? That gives 6021.14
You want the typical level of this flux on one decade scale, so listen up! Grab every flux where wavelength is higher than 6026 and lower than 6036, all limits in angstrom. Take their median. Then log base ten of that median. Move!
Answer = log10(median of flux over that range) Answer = 1.24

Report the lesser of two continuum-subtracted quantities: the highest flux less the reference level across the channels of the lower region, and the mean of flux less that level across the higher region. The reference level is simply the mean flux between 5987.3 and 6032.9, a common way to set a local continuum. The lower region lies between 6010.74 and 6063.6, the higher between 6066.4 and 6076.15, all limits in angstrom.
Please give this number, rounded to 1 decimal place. 0.6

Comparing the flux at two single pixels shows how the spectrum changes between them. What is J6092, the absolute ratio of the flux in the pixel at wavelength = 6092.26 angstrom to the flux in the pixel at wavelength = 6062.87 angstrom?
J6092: 0.98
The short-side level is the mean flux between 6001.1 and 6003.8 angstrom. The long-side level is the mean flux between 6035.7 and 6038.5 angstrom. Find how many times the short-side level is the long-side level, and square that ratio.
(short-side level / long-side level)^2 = 1.01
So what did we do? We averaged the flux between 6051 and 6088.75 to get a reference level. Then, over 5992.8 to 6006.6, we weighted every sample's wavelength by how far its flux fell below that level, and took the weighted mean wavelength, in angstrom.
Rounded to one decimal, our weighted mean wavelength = 6002.3 angstrom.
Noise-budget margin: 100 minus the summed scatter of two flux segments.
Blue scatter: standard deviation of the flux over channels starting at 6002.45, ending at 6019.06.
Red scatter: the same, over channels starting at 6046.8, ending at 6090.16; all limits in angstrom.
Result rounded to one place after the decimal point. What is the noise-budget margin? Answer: 99.4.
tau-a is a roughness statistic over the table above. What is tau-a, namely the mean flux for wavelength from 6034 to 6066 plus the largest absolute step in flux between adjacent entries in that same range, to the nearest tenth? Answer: 17.7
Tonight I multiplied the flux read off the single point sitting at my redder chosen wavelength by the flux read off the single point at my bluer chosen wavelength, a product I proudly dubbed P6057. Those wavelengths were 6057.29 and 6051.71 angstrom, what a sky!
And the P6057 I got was 311.5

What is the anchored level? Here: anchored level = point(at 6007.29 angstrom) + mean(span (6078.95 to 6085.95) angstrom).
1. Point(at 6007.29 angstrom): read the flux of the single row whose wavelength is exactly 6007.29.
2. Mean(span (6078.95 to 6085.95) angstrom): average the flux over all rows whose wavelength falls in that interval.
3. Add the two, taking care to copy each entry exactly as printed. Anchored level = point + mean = 33.7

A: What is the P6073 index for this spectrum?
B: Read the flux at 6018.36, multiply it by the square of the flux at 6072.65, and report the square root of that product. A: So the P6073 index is 74.5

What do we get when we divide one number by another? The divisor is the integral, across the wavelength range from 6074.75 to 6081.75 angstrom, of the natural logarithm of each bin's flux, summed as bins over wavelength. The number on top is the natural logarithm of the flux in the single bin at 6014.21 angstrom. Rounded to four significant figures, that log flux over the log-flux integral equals 0.1418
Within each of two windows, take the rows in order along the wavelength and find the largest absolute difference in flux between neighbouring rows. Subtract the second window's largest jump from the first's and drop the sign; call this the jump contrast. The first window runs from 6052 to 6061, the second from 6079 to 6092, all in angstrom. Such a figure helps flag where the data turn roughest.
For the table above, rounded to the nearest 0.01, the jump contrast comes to 0.40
